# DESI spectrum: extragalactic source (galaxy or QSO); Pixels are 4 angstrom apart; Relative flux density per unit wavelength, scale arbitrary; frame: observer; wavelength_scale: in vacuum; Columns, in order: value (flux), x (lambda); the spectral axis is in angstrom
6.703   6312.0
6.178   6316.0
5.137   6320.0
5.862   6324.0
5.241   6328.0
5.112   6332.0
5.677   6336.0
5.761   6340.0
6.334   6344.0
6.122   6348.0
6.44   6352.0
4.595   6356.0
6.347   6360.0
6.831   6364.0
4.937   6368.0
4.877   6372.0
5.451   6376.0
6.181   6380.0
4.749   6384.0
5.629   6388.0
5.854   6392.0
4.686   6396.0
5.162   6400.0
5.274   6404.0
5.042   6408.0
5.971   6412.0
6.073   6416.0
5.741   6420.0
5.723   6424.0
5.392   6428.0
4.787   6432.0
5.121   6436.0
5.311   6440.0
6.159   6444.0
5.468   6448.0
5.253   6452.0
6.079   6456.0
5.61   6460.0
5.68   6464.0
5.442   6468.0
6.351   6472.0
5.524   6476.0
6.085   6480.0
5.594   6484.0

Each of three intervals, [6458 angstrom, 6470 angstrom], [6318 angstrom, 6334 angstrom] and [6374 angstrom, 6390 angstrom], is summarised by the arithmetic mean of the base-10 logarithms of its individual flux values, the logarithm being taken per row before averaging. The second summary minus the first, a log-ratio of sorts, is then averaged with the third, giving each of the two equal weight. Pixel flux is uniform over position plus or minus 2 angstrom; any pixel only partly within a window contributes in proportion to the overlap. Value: 0.36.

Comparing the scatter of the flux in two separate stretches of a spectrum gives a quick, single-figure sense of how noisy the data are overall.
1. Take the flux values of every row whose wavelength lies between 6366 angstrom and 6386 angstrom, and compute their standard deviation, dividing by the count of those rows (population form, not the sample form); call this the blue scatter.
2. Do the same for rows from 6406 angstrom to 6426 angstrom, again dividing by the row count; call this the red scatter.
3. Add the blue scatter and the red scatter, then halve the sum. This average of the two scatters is 0.44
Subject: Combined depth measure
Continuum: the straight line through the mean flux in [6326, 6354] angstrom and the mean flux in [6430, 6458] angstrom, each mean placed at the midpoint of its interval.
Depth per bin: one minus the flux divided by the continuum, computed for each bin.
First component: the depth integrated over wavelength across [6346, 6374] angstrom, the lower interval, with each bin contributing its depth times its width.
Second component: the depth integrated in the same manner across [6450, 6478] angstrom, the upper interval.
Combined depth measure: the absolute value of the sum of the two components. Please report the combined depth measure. 1.6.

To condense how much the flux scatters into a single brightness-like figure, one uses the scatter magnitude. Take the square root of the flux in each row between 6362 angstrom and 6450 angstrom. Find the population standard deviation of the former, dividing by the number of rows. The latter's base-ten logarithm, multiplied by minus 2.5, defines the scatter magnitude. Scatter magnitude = 2.4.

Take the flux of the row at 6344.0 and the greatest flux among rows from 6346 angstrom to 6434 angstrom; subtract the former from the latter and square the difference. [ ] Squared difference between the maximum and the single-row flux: 0.25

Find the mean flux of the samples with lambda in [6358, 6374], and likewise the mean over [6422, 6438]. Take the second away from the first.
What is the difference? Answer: 0.49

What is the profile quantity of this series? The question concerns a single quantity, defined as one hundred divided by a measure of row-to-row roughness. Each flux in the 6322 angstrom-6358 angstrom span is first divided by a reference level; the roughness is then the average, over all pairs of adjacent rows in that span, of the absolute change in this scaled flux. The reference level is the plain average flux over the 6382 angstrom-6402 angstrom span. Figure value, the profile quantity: 960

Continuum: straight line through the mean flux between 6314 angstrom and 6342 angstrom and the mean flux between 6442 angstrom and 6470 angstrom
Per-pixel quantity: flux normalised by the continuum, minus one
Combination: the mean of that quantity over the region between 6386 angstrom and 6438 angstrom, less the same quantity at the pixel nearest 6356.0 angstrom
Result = 0.14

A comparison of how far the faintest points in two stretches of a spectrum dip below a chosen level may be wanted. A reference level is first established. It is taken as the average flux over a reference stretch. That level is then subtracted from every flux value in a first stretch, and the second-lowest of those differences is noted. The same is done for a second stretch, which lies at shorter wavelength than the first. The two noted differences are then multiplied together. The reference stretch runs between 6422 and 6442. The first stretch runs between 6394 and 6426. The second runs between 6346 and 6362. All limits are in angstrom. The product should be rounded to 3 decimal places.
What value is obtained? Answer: -0.192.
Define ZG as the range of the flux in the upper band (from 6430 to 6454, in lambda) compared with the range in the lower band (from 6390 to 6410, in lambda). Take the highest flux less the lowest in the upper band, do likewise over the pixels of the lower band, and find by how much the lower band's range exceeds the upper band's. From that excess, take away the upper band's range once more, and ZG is -1.6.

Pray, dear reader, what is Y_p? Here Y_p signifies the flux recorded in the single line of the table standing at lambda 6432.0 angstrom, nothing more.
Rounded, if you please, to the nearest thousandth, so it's 4.787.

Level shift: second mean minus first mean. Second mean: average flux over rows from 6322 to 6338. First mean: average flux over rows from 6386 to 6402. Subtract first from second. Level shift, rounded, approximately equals 0.14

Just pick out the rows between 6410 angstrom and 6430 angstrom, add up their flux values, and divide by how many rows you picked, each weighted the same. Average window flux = 5.78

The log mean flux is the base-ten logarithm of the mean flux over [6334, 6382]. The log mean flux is 0.763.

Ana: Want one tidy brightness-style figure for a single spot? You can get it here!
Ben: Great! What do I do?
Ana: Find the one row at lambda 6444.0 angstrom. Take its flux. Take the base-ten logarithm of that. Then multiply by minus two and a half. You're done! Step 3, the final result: -1.97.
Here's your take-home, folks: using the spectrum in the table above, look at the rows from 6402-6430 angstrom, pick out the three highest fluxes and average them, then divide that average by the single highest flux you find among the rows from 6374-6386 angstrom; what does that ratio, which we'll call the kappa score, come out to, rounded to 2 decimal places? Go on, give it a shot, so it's 0.96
